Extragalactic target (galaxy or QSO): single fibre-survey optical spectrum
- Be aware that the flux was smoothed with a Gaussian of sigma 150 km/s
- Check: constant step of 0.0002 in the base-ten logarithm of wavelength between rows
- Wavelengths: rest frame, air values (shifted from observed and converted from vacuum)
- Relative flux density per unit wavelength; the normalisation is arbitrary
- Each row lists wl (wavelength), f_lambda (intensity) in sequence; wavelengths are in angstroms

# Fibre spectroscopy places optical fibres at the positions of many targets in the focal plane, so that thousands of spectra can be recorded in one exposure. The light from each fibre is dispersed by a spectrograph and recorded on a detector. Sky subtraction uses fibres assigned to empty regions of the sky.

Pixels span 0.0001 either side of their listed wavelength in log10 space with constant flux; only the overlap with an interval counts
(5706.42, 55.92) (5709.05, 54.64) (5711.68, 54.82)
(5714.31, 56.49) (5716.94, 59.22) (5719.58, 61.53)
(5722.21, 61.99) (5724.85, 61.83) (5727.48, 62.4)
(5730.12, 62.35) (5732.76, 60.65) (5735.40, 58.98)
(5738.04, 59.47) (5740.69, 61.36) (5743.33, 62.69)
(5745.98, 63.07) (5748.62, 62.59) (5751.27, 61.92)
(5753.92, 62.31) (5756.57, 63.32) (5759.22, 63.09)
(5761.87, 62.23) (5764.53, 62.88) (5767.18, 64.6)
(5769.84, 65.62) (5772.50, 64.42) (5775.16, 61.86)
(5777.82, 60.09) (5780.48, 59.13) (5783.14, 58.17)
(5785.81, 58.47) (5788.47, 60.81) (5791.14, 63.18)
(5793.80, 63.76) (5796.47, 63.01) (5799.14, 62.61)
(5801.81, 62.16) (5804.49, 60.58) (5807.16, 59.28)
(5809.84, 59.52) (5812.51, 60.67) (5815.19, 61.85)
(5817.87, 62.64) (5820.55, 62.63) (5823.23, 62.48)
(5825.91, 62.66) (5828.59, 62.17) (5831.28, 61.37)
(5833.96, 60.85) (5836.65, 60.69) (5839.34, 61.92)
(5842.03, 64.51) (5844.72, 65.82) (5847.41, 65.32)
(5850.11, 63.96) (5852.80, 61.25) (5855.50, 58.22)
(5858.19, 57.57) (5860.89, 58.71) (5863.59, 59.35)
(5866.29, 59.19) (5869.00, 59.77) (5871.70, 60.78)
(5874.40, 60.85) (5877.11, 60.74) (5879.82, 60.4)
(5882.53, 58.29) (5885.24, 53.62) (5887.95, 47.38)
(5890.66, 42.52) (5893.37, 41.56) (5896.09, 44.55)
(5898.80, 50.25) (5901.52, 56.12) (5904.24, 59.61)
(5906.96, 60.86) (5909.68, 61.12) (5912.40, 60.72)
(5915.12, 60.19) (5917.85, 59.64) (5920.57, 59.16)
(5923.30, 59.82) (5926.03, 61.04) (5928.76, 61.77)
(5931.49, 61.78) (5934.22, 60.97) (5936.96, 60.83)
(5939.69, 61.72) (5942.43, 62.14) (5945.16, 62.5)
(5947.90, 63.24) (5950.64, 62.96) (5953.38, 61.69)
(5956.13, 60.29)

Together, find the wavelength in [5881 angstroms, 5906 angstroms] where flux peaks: 5904.24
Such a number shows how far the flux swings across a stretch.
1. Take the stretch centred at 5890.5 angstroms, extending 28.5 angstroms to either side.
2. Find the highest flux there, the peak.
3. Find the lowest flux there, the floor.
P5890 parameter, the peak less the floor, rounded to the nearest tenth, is 19.6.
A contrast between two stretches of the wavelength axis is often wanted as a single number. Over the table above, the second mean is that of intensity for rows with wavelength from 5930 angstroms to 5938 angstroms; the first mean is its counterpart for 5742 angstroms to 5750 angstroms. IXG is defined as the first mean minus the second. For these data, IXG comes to 2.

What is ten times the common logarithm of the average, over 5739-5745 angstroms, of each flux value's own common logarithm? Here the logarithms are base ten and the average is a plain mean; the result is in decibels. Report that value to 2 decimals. 2.53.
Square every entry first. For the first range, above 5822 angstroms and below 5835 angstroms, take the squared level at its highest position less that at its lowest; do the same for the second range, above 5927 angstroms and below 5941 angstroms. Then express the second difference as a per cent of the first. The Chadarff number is 3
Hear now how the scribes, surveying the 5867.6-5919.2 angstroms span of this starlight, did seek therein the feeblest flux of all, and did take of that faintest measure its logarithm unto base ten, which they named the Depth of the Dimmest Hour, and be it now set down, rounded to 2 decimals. 1.62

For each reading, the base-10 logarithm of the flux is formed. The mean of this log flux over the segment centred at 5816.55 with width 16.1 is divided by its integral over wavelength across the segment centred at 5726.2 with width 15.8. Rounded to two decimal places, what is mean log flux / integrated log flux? 0.06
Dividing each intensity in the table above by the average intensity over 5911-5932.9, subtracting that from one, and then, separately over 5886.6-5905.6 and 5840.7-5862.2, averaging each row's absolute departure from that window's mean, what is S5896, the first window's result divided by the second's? 1.9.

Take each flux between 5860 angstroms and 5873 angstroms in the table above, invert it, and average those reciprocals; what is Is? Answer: 0.0168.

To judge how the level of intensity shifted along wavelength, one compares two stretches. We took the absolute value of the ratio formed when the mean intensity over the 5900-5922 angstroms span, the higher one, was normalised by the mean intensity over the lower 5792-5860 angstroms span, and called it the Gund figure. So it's 0.96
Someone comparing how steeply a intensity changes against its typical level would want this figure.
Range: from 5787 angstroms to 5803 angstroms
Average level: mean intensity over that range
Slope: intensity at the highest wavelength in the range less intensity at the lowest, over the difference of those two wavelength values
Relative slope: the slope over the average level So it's 0.0016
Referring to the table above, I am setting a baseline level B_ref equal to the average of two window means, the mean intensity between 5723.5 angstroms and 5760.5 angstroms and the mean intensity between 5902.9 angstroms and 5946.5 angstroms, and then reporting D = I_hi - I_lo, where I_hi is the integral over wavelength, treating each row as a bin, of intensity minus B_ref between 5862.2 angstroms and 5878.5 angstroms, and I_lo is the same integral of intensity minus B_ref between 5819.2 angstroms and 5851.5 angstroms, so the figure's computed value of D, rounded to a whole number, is -69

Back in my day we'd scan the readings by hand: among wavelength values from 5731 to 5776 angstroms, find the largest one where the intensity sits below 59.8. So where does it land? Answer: 5738.04 angstroms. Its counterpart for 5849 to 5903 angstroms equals 5901.52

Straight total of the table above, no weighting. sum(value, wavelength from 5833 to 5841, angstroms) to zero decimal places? 183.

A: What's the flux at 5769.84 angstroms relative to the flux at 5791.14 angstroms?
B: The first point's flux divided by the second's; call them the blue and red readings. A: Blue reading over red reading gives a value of 1.04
